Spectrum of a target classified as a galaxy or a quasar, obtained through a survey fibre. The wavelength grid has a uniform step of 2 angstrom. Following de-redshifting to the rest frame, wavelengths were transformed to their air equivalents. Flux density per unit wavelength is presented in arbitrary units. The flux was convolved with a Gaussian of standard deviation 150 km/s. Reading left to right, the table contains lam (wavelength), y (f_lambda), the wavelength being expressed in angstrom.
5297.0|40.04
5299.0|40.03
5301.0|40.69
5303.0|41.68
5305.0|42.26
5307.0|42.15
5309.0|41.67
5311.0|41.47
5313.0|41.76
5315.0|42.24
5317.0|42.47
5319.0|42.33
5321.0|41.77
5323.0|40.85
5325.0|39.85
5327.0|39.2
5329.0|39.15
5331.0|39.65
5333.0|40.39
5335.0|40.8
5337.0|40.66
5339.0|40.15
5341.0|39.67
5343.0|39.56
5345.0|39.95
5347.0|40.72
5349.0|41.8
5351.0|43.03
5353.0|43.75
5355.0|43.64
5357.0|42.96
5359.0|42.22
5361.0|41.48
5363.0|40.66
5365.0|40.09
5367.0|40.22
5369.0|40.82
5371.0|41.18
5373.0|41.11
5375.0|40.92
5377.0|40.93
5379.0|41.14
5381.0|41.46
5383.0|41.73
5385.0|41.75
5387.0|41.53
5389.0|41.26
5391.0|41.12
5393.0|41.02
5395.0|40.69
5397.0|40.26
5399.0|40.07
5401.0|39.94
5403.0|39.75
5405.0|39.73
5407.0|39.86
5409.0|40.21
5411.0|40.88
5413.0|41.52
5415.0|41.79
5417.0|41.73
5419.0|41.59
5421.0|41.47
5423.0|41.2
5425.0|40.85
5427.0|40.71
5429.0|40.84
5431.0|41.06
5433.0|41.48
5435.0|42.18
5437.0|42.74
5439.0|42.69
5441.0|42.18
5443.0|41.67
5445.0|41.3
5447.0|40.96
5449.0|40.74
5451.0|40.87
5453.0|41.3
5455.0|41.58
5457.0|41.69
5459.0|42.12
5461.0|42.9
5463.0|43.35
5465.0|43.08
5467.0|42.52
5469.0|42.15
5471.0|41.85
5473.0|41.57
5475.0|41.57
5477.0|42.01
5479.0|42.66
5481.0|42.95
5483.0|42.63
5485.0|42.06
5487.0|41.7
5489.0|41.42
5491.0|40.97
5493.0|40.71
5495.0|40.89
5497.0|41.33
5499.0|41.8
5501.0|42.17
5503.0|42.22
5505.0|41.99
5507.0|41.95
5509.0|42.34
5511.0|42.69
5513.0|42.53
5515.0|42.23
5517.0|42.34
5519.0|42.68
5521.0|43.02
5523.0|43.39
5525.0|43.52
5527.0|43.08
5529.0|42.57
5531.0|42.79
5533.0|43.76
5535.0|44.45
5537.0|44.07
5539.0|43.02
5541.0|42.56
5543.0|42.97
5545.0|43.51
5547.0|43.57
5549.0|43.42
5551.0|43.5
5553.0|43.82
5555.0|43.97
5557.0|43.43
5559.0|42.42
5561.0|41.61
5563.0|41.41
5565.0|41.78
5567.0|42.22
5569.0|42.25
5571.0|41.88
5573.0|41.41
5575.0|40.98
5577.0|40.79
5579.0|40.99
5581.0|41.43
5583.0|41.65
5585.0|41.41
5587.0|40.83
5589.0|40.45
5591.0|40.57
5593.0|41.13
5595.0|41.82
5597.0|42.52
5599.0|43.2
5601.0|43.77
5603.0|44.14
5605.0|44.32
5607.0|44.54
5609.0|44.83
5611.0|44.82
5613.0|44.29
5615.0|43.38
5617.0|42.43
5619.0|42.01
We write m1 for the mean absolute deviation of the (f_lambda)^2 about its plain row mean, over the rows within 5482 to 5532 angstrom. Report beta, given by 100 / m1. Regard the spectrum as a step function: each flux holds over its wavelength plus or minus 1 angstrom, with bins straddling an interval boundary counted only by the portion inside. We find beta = 2.1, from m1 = 49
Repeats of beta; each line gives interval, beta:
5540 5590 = 1.3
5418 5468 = 1.8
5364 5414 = 2.2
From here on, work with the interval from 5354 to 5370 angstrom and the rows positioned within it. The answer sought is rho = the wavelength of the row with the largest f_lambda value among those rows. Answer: 5355.0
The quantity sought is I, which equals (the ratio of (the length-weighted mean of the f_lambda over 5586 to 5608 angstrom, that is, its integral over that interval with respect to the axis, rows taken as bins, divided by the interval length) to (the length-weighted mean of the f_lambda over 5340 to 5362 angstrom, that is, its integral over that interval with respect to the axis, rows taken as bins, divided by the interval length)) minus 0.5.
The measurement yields 0.519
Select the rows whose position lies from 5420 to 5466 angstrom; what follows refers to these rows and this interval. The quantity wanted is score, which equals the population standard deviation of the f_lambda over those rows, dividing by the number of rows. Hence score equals 0.79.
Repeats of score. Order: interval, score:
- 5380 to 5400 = 0.56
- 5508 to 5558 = 0.59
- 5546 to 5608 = 1.23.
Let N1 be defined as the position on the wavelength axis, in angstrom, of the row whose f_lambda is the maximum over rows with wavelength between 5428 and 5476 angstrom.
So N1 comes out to 5463.0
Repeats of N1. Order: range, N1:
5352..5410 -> 5353.0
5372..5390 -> 5385.0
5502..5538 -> 5535.0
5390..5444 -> 5437.0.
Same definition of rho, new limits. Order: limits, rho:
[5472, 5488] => 5481.0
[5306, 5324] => 5317.0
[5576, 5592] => 5583.0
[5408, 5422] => 5415.0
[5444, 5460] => 5459.0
